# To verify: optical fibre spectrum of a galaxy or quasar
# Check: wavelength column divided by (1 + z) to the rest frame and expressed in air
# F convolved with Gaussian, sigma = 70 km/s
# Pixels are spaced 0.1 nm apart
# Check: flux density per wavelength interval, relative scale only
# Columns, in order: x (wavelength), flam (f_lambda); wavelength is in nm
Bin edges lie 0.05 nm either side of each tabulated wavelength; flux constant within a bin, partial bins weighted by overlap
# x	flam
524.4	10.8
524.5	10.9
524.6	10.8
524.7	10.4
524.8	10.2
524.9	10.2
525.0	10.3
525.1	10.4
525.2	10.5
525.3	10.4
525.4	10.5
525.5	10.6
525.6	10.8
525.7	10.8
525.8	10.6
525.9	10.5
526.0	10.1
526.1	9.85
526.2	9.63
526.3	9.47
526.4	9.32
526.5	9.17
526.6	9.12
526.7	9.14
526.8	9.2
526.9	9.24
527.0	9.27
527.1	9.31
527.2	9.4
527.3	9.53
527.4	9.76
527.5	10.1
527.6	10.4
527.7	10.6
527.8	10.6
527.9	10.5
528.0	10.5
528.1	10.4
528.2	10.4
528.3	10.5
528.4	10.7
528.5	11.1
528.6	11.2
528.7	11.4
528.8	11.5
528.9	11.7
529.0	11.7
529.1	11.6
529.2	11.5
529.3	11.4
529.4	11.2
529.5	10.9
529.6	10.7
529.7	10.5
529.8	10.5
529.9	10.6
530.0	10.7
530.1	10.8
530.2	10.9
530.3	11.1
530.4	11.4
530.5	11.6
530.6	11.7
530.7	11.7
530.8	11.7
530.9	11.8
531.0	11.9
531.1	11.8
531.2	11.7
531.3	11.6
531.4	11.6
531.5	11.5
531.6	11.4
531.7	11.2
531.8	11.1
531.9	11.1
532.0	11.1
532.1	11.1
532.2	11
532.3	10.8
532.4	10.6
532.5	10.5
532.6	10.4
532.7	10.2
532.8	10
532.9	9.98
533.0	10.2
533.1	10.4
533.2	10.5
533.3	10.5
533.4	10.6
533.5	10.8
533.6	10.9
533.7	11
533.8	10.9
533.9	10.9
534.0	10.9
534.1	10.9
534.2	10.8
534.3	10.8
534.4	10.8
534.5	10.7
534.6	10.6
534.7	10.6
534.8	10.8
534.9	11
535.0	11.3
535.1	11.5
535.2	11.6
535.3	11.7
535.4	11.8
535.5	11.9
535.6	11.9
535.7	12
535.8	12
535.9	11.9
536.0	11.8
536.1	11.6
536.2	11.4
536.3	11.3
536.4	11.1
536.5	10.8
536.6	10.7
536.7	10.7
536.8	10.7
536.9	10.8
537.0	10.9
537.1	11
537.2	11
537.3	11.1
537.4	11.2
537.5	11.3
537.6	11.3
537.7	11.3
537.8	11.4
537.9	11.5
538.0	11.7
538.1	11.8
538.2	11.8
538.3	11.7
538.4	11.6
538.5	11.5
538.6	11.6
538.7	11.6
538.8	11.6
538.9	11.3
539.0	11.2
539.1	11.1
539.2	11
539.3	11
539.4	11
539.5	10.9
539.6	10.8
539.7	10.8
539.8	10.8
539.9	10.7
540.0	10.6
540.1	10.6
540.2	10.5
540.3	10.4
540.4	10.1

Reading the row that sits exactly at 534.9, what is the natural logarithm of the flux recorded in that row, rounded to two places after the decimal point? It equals 2.40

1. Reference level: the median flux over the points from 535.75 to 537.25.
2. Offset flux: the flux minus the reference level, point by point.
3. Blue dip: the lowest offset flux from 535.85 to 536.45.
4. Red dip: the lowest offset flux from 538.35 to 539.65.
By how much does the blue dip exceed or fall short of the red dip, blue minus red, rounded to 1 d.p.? 0.3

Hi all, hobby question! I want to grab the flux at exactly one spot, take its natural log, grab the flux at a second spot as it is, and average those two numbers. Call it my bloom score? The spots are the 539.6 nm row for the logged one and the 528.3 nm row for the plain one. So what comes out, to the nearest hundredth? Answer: 6.44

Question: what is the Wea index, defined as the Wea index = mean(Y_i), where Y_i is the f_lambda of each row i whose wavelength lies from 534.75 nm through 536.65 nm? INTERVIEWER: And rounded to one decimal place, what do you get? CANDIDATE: 11.5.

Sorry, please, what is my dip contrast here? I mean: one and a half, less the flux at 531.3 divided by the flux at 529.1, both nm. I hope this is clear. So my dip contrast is 0.50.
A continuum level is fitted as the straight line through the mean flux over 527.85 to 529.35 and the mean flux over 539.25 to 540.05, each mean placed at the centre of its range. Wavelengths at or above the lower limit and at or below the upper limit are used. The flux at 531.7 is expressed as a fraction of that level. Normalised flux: 1.02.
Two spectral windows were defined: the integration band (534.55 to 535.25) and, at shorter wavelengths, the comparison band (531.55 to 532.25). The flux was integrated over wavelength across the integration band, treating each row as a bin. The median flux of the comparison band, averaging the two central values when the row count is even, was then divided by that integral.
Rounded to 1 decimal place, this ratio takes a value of 1.4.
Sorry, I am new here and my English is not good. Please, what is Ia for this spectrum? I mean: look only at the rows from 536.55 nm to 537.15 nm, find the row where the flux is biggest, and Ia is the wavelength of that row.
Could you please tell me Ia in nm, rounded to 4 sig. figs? 537.1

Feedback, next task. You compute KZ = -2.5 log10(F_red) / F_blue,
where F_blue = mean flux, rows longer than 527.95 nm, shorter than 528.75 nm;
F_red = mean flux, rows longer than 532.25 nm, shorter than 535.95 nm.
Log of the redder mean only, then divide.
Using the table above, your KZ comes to -0.241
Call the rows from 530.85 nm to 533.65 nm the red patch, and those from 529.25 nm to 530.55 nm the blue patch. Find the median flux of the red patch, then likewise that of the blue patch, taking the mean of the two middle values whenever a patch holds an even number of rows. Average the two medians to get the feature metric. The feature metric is 10.9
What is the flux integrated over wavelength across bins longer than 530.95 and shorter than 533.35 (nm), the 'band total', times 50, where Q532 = 1311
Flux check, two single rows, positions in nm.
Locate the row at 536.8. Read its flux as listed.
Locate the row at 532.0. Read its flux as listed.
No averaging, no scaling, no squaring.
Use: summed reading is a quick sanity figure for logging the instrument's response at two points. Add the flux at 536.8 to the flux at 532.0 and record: 21.8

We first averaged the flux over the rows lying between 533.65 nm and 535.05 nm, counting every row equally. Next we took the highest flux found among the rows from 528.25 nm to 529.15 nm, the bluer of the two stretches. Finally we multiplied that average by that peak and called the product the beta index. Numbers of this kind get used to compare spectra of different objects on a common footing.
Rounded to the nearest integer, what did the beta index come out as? 127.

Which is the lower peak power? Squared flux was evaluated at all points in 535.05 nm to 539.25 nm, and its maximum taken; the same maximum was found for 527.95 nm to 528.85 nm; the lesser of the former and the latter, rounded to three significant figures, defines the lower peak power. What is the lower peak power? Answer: 132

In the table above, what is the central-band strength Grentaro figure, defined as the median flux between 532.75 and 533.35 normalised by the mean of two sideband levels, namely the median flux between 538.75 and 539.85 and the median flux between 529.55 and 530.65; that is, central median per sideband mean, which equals 0.94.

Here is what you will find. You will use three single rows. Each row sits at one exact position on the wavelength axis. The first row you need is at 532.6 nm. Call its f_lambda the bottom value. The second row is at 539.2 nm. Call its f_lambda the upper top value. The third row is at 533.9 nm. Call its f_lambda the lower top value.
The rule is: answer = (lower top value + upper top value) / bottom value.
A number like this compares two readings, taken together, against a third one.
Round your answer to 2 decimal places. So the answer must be 2.11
